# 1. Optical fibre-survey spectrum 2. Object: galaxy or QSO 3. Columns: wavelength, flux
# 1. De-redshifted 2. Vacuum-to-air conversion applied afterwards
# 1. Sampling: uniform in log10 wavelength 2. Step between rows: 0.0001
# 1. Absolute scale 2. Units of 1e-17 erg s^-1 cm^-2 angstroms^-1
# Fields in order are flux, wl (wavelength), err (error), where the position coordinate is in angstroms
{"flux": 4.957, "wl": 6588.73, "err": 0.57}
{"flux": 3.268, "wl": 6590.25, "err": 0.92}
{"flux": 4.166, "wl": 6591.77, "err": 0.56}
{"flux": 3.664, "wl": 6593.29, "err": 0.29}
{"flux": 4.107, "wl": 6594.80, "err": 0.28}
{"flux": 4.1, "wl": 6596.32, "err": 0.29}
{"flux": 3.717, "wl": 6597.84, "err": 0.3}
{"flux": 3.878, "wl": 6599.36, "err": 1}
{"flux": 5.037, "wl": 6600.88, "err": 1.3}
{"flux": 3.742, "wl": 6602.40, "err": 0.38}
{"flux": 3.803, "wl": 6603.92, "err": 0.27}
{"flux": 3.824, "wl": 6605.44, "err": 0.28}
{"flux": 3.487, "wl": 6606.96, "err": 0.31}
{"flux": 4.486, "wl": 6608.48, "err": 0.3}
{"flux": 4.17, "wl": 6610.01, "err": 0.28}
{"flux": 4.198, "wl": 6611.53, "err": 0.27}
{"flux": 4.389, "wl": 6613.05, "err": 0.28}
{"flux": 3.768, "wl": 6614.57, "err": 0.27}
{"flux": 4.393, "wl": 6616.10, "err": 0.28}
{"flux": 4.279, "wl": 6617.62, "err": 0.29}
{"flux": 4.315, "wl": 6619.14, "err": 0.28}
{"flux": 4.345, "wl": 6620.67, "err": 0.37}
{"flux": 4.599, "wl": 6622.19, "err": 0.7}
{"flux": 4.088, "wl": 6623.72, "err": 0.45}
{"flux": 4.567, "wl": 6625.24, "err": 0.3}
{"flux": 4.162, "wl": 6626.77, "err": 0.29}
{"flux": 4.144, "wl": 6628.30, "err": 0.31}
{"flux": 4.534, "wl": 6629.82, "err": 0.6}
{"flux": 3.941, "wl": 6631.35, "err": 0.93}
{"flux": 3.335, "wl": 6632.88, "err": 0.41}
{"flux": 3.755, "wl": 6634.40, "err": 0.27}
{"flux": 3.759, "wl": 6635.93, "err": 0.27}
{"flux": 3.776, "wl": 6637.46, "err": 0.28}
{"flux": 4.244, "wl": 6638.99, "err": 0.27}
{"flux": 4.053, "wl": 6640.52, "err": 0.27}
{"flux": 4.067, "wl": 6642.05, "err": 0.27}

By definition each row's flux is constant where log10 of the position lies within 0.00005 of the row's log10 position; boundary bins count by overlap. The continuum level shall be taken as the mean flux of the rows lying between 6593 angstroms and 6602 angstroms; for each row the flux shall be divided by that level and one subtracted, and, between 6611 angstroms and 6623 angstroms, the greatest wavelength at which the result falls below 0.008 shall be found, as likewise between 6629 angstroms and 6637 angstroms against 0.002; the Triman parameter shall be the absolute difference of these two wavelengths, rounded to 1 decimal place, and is 21.4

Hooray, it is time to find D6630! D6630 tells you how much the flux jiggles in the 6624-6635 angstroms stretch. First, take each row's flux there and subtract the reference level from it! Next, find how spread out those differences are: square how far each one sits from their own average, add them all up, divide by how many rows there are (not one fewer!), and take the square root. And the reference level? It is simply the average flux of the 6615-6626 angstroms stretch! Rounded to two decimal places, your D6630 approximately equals 0.40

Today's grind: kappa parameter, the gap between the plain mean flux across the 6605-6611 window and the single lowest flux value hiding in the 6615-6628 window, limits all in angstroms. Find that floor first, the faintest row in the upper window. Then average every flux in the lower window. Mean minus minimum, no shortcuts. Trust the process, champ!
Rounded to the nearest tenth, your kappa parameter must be -0.1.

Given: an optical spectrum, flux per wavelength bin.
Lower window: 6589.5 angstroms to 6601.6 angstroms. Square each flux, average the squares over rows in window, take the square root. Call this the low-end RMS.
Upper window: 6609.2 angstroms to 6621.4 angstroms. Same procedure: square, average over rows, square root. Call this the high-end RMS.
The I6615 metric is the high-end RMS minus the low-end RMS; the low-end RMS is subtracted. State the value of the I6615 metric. 0.22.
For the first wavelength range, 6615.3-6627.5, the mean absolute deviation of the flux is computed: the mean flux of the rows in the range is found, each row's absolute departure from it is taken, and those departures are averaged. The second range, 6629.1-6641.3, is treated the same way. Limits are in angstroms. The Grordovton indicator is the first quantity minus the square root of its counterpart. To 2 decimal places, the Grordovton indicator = -0.39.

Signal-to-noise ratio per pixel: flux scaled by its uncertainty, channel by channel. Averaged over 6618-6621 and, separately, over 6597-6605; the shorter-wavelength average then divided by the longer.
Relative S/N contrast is 0.65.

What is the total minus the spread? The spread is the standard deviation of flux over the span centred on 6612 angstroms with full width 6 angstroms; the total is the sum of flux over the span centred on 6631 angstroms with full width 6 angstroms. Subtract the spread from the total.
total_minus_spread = 15.7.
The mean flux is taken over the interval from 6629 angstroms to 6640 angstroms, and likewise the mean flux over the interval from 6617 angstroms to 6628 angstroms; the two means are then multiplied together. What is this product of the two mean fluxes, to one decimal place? 16.9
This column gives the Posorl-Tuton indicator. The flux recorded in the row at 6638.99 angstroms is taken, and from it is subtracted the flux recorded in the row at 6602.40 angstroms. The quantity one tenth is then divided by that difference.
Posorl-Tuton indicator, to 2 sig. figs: 0.20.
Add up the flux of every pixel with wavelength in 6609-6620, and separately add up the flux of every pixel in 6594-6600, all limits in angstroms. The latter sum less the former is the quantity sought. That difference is -14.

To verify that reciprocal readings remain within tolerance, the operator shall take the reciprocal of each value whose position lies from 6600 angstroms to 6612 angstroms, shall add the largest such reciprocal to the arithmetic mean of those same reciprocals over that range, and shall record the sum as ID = 0.53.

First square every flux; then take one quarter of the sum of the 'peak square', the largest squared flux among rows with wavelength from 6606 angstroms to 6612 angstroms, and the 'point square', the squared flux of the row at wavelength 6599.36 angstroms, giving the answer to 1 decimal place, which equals 8.8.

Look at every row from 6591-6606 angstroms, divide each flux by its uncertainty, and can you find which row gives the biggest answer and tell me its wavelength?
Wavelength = 6594.80 angstroms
